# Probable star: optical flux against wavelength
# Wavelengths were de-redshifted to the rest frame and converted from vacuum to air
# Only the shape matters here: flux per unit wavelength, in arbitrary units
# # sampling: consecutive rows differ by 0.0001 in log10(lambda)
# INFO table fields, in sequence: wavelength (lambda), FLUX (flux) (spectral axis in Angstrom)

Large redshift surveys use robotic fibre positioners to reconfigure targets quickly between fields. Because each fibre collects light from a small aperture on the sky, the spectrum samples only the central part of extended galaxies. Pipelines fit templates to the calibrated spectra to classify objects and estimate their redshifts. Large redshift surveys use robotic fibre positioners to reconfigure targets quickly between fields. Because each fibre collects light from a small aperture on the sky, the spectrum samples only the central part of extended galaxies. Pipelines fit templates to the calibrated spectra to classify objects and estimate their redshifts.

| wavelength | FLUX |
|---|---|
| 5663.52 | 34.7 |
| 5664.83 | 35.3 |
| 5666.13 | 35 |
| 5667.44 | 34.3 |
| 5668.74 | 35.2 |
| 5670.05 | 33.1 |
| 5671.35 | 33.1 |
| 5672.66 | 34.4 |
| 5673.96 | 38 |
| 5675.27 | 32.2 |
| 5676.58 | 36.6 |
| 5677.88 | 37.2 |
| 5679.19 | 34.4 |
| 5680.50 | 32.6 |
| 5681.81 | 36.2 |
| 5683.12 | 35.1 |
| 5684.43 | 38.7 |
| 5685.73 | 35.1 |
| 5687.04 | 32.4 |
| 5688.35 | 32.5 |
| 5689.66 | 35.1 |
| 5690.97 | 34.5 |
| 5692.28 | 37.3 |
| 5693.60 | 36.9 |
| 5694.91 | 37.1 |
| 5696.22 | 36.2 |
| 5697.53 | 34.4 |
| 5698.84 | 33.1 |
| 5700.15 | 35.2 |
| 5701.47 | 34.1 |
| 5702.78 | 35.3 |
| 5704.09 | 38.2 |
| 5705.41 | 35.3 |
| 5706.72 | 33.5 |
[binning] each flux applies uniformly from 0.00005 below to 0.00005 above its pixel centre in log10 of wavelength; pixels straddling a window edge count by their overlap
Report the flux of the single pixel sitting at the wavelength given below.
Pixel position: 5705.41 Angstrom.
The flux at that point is 35.3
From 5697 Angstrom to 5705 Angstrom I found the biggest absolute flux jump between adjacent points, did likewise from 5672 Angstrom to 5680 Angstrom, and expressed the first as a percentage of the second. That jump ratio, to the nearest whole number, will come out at 50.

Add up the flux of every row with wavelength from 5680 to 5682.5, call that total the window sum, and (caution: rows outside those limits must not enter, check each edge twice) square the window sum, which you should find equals 4733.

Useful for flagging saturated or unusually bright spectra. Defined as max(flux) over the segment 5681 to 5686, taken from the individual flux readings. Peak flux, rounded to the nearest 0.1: 38.7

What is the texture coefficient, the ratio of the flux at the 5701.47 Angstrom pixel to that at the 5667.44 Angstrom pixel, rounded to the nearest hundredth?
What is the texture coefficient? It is 0.99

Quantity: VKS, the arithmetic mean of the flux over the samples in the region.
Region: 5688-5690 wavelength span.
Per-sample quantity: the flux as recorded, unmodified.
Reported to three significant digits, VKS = 33.8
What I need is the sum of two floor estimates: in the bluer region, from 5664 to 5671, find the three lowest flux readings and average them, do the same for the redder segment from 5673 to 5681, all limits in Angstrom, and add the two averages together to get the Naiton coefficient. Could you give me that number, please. 67.2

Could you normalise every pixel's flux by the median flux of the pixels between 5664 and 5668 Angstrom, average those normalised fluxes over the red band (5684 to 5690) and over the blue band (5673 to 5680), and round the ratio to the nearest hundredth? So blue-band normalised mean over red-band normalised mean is 1.03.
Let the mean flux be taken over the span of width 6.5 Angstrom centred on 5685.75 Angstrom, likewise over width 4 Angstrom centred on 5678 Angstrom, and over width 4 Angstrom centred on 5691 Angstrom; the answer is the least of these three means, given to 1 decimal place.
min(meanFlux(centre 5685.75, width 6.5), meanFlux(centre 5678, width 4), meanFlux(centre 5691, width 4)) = 34.8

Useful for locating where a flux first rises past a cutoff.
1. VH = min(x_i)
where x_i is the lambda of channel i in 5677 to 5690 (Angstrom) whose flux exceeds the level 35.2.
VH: 5677.88 Angstrom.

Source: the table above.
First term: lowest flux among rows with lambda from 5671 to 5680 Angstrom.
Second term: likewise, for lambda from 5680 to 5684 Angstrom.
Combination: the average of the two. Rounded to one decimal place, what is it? 32.4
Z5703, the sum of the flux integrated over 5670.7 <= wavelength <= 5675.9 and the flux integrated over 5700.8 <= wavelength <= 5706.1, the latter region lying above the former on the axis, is 368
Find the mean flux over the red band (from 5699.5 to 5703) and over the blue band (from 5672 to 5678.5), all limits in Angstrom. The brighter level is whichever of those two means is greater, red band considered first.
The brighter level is 35.7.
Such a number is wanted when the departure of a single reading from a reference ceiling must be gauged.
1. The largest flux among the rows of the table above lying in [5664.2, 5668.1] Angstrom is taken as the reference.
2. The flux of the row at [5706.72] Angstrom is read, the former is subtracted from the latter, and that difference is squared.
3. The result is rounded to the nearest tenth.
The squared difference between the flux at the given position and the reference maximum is 3.2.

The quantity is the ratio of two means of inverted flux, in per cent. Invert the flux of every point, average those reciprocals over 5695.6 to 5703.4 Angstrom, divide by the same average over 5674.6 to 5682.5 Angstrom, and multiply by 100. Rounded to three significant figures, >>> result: 100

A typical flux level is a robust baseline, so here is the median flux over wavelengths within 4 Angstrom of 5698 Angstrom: 34.8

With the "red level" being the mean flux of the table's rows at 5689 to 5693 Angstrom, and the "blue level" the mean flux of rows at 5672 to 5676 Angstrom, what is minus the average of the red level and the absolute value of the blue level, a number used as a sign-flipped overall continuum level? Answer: -35.2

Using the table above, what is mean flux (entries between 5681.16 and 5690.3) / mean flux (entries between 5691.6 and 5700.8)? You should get 0.980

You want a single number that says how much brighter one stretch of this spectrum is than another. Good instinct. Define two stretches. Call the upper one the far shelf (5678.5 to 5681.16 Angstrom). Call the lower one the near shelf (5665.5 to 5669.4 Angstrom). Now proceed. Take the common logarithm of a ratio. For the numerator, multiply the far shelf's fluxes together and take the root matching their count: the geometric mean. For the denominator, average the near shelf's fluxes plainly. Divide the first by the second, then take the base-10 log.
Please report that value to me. -0.017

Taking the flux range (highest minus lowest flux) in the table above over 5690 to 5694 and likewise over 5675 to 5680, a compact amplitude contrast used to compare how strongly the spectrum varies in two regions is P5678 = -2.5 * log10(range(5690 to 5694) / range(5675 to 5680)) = 0.6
